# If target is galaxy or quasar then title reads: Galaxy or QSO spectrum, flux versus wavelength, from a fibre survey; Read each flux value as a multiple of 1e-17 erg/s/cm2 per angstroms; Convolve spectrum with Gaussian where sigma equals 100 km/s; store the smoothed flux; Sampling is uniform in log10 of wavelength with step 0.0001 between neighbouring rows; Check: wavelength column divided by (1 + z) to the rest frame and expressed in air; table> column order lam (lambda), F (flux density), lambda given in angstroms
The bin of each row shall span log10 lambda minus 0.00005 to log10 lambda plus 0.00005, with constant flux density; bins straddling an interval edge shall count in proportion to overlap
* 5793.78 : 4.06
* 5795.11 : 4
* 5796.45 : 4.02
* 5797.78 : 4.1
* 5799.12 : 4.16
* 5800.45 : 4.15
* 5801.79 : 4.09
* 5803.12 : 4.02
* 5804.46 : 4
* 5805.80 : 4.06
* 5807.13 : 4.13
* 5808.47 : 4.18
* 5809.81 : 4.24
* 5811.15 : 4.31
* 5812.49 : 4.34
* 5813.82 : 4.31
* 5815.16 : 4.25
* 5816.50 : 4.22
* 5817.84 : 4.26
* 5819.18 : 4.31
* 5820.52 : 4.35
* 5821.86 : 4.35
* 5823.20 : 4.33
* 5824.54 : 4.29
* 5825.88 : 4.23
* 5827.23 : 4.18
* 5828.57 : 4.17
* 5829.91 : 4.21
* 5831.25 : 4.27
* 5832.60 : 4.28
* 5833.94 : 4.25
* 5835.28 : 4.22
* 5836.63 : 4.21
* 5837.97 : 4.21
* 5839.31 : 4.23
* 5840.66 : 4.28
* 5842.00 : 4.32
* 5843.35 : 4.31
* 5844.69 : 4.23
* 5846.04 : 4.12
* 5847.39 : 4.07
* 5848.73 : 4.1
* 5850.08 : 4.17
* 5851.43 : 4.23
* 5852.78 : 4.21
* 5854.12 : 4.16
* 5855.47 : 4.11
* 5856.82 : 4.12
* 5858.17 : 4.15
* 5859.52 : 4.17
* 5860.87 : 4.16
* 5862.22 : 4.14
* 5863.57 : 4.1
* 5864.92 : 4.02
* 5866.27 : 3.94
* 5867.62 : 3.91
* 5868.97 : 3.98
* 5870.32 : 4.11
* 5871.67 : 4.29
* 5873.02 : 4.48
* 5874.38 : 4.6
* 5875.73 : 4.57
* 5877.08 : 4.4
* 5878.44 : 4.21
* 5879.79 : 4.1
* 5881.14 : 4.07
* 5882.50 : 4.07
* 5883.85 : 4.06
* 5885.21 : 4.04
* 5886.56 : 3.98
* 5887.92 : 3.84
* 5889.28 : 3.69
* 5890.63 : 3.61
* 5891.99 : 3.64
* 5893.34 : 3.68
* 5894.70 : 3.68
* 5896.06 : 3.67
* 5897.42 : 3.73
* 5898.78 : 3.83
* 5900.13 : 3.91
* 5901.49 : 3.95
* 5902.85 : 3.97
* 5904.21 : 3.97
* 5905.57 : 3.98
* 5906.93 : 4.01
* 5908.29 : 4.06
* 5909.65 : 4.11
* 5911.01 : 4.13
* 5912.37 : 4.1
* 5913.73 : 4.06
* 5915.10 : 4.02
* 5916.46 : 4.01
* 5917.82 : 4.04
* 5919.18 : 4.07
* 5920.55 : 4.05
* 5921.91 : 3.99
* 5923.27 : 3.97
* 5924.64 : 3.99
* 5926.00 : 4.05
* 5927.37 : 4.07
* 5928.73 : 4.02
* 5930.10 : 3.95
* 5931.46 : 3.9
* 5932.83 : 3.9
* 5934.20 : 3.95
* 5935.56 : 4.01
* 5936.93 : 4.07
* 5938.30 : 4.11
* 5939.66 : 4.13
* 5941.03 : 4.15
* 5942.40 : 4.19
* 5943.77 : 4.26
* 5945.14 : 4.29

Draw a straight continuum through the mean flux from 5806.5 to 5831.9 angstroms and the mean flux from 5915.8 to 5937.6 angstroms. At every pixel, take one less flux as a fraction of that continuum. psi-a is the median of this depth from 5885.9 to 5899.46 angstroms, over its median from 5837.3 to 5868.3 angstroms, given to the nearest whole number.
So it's 26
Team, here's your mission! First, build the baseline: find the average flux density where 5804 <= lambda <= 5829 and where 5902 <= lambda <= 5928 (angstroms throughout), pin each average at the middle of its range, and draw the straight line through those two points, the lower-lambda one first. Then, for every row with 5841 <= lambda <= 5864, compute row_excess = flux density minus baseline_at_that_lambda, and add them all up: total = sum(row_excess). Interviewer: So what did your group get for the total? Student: 0.1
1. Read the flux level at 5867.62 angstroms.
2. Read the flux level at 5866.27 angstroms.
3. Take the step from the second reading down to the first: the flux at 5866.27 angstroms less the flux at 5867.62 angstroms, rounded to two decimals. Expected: 0.03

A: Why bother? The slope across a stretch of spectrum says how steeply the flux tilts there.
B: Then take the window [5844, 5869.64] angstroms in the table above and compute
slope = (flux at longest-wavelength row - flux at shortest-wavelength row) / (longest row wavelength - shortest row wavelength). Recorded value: -0.010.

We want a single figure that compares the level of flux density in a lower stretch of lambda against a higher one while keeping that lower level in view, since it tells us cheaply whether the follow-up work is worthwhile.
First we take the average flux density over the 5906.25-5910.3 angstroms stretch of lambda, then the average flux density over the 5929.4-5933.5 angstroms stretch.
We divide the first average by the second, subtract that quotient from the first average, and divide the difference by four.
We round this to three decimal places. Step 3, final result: 0.756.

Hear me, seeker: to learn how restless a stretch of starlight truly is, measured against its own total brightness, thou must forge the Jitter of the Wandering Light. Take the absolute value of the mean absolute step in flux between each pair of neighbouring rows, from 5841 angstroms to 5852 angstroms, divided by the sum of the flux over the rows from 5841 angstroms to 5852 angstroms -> 0.0017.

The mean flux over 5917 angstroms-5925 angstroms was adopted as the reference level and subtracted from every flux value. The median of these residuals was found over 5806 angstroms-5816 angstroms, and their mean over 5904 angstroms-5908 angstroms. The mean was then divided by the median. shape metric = -0.1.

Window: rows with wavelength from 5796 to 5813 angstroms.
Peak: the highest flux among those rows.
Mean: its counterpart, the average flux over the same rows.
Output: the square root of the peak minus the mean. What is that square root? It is 0.45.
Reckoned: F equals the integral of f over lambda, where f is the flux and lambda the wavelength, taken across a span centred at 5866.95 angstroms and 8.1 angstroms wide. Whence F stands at 32.5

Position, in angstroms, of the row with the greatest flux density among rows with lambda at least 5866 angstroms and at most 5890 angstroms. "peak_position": 5874.38 angstroms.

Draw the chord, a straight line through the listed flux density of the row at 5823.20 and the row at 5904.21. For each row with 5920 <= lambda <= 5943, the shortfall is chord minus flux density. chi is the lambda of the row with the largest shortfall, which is 5931.46 angstroms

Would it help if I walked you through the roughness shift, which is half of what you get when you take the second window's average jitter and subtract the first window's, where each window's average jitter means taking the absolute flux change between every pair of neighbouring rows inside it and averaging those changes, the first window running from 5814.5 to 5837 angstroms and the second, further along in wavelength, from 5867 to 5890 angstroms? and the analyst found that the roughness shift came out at 0.034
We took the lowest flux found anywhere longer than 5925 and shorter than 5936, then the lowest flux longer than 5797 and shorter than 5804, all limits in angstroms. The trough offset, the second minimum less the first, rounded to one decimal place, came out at 0.1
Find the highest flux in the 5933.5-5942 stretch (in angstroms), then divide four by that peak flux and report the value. 0.964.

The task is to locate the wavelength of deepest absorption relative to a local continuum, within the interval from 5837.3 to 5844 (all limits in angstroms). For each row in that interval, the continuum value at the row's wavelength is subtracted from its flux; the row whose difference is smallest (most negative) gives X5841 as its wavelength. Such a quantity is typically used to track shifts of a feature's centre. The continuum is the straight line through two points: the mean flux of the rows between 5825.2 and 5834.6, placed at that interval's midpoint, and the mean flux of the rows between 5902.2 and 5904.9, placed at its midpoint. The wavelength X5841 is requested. 5837.97 angstroms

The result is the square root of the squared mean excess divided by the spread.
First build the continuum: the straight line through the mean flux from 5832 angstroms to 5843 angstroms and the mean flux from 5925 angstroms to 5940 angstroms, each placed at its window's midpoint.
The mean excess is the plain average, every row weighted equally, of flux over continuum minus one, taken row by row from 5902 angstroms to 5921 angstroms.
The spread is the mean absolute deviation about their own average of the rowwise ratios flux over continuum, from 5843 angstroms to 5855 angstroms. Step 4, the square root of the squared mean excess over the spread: 0.05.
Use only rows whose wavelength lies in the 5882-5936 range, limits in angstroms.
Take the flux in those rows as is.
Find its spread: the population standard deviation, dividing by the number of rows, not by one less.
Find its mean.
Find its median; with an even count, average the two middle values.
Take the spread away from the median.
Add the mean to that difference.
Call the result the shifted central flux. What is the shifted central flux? 7.79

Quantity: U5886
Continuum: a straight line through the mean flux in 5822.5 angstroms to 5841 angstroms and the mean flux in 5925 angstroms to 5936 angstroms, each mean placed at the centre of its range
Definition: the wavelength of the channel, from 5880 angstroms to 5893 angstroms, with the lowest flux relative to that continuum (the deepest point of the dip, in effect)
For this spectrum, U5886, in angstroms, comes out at 5890.63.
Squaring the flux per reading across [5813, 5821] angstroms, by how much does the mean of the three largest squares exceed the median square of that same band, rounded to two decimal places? 0.33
